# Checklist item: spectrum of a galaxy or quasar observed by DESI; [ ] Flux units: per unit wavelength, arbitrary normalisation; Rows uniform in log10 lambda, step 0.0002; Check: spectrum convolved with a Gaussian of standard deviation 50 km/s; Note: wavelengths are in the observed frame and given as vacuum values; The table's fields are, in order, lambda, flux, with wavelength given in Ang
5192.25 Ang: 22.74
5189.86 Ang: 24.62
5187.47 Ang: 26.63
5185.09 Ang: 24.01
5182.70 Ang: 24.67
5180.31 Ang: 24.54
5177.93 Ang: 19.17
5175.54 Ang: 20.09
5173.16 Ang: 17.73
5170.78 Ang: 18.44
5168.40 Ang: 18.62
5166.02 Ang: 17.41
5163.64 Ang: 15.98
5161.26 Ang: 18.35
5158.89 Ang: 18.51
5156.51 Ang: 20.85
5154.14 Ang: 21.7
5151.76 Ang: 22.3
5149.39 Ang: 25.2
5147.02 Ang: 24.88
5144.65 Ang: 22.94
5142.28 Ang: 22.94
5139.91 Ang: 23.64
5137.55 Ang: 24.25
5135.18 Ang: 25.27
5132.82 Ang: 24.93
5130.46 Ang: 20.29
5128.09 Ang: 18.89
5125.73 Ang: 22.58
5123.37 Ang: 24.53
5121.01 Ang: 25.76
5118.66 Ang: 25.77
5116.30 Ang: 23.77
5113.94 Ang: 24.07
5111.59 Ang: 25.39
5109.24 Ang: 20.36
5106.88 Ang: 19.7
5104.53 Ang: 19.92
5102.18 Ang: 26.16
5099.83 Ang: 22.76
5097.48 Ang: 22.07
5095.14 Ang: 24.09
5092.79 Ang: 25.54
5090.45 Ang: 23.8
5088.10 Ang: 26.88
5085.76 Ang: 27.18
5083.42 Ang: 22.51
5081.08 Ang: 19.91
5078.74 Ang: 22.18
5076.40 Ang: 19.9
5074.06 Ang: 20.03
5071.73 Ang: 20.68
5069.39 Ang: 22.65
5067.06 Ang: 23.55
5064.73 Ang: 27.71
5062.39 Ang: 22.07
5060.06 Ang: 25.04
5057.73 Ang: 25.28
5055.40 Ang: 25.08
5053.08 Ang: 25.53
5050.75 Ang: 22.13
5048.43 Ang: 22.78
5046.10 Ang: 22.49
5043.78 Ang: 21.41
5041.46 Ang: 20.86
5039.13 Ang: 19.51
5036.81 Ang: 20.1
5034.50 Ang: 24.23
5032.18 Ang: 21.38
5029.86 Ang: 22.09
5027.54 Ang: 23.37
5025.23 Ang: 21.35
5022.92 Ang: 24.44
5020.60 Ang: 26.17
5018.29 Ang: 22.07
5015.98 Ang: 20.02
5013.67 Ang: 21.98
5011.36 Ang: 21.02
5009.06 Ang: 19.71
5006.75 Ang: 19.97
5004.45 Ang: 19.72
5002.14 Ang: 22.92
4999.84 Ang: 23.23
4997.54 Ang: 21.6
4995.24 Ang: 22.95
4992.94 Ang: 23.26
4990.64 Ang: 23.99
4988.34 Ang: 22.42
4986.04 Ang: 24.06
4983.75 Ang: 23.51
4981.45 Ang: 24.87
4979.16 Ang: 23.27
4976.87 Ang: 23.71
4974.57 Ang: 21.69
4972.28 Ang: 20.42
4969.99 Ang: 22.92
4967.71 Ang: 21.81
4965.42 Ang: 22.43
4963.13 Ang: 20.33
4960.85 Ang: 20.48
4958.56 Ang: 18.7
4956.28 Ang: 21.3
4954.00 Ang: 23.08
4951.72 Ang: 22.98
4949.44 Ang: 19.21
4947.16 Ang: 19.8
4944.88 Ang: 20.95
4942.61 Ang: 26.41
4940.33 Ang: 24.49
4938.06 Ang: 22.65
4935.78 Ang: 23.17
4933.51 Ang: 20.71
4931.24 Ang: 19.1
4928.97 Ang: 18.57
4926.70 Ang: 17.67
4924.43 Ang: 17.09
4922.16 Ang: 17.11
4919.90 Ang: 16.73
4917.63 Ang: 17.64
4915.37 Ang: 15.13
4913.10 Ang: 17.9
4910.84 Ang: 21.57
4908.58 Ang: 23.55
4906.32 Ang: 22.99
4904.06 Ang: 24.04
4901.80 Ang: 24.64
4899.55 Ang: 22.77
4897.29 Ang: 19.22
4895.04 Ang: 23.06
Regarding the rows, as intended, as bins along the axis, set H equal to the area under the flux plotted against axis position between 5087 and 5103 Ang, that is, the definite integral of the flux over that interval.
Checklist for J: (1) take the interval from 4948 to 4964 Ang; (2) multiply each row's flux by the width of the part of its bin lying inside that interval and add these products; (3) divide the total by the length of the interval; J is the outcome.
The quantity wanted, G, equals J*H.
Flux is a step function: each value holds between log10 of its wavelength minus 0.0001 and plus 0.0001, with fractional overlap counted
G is 8151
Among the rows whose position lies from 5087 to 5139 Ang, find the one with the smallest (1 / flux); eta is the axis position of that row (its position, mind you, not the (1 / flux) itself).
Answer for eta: 5088.10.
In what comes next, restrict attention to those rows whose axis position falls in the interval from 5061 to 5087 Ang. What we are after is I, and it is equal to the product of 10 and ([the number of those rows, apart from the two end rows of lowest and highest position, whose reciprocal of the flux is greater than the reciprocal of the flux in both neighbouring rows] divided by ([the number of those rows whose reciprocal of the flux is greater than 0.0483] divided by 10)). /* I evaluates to 50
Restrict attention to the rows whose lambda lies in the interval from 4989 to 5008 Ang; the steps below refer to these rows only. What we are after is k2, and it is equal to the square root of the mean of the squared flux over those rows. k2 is 22.26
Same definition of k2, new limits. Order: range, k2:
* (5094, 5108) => 22.56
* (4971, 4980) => 22.31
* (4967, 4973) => 21.74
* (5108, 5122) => 24.26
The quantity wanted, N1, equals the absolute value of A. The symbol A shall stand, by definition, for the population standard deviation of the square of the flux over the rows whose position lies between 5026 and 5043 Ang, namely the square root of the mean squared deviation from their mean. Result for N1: 69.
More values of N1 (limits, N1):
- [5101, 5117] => 114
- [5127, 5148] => 92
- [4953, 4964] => 60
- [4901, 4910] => 29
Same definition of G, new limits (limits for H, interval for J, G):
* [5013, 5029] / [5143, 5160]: 8151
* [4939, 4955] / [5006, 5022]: 7763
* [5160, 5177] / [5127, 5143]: 7052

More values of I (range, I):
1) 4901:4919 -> 67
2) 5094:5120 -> 100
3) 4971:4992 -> 300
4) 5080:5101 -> 200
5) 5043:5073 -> 300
